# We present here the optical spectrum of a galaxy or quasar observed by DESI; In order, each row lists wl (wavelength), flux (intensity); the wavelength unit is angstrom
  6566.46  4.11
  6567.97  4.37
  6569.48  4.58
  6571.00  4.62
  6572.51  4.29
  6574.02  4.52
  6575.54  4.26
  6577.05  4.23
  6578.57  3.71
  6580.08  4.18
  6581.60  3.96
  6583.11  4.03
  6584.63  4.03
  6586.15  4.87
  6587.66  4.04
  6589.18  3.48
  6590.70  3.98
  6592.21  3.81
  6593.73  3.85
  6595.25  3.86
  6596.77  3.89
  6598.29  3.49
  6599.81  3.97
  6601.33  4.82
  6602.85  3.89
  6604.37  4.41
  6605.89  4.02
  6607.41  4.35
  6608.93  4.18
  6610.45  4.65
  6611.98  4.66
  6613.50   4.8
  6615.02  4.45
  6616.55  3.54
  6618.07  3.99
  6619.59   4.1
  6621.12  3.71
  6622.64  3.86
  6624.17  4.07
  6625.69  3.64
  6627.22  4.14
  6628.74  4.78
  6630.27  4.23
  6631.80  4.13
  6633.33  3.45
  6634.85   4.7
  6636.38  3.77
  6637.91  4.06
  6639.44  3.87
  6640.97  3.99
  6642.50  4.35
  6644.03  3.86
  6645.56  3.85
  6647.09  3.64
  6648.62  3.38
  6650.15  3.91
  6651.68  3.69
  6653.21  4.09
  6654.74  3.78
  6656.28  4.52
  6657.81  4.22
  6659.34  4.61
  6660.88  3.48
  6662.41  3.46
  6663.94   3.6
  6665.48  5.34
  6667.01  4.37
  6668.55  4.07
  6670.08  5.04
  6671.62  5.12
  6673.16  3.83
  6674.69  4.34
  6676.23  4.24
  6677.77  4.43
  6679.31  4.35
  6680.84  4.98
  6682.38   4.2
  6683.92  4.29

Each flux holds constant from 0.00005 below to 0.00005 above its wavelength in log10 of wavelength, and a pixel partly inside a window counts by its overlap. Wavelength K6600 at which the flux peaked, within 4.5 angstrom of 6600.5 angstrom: 6601.33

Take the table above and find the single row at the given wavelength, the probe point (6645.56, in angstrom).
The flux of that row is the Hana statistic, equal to 3.85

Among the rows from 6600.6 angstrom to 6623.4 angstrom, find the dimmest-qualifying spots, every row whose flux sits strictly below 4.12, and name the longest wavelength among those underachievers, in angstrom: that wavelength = 6622.64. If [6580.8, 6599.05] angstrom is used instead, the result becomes 6598.29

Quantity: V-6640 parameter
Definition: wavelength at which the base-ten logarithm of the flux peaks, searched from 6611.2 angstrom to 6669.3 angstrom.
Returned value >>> 6665.48 angstrom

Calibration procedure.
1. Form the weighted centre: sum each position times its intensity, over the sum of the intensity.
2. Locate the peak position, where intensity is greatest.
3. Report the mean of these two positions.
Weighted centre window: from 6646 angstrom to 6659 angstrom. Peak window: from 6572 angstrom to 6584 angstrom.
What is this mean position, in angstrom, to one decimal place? 6613.4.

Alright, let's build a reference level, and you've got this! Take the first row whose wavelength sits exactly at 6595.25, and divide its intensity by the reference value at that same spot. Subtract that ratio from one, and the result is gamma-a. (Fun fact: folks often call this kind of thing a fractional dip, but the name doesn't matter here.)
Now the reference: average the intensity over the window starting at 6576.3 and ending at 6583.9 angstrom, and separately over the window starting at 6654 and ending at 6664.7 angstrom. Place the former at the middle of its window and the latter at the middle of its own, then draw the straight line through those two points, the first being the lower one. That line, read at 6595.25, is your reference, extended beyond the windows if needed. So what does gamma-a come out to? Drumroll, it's 0.04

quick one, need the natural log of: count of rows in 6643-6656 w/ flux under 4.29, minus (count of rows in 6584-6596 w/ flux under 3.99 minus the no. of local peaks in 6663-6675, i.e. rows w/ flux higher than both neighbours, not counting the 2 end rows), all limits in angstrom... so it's 1.6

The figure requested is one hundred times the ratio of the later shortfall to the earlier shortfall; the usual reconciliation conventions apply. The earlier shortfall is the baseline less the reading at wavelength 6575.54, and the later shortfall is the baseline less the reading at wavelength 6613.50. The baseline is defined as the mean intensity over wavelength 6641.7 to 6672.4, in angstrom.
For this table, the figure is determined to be 483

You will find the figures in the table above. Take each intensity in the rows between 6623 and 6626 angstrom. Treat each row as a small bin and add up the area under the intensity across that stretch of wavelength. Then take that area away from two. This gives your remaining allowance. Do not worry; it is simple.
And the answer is -10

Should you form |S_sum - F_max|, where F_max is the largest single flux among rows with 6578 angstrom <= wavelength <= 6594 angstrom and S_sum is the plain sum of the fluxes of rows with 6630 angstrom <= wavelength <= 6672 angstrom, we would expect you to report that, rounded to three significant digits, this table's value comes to 110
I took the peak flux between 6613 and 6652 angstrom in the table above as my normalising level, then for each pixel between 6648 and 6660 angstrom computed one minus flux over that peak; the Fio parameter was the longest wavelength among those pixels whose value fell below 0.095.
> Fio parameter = 6659.34 angstrom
